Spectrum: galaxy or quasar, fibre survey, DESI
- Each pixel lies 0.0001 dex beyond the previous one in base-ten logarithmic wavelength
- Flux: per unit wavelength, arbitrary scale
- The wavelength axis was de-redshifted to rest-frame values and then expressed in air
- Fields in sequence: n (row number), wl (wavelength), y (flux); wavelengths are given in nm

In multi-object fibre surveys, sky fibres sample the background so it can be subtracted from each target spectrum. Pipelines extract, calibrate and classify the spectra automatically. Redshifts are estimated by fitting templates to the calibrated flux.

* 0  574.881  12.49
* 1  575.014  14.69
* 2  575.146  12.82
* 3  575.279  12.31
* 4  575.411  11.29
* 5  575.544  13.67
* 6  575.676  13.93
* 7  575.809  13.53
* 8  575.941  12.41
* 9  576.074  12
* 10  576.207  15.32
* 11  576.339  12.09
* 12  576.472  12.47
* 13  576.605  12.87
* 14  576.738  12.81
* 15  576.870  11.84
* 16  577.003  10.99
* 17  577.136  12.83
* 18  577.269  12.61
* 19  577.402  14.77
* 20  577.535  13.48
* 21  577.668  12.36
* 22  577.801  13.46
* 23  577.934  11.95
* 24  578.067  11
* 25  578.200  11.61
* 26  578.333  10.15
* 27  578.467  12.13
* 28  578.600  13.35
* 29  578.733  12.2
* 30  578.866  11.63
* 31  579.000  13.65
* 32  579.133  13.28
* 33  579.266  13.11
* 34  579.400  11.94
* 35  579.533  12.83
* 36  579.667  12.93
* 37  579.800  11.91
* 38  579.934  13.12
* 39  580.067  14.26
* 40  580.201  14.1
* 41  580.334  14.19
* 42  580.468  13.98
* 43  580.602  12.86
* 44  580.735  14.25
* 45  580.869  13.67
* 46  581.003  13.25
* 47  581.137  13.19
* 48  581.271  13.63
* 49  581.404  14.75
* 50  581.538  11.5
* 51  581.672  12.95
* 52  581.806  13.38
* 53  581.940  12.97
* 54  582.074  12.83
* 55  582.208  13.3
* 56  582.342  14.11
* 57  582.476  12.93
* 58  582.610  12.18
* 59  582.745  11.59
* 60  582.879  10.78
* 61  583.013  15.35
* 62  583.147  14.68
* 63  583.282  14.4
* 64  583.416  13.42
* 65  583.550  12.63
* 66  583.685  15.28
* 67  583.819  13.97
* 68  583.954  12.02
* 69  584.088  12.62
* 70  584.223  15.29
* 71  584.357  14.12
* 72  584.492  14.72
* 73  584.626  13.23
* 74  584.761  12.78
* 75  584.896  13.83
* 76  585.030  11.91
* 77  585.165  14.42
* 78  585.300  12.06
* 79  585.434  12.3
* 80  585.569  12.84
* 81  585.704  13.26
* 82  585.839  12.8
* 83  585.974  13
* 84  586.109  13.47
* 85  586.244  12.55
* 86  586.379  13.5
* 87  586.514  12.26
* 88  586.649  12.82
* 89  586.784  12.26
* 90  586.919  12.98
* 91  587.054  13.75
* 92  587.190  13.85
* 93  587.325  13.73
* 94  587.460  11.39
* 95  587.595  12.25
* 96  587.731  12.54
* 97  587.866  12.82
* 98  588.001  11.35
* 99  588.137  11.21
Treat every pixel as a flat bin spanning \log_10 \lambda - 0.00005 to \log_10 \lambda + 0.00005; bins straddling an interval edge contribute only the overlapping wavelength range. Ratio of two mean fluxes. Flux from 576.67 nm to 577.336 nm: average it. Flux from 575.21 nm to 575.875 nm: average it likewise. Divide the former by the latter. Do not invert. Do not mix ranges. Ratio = 0.94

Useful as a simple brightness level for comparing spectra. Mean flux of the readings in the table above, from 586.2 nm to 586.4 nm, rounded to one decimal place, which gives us 13.0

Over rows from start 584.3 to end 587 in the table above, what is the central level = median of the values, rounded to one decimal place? 12.9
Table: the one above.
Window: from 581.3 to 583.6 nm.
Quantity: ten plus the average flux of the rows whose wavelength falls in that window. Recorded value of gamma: 23.2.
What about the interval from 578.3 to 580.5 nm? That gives 22.9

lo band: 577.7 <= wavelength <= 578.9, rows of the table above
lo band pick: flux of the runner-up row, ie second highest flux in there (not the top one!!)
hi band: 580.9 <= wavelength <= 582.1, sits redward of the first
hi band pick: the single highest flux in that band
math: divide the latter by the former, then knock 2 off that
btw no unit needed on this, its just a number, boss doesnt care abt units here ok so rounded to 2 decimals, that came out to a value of -0.90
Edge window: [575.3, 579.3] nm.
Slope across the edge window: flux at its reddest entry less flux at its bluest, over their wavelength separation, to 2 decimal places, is 0.47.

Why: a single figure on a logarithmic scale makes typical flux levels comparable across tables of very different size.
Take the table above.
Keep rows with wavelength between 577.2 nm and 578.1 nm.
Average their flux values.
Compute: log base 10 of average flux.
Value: 1.11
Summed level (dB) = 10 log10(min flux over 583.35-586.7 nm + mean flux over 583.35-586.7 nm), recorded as 14.0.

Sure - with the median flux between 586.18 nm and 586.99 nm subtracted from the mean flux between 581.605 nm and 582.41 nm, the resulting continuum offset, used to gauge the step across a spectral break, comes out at 0.57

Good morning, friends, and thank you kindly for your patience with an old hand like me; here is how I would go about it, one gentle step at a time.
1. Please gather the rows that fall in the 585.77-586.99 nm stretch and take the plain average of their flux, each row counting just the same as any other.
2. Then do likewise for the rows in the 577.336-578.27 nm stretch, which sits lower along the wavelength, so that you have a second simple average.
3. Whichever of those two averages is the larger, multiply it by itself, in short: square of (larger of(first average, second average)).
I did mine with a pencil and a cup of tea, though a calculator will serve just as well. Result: 165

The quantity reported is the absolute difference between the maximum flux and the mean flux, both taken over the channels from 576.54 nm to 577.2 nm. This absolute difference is 0.60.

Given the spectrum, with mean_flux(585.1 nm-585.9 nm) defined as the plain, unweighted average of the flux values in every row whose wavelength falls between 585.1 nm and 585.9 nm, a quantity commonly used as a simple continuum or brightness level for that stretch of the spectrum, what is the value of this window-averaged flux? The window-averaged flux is 12.9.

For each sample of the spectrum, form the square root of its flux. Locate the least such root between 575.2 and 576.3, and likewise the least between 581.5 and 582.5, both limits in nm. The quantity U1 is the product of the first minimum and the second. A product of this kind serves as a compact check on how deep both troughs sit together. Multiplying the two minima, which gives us 11.4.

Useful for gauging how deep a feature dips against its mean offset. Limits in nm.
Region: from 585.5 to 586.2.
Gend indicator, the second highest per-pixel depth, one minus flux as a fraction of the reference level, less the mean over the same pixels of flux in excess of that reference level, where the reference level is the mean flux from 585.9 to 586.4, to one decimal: 0.1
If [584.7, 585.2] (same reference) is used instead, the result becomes -0.1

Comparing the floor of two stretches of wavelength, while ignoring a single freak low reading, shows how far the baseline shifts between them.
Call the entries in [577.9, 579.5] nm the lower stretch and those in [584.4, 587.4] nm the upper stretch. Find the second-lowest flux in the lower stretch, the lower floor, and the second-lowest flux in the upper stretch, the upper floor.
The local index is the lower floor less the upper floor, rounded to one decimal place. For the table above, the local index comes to -1.1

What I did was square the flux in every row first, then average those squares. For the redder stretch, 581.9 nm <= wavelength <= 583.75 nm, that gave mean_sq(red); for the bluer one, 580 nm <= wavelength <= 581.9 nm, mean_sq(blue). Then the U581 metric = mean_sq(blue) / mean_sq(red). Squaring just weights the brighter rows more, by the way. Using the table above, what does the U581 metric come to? 1.03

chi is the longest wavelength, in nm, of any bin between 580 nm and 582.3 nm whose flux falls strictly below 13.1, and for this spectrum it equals 582.074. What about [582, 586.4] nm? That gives 586.244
